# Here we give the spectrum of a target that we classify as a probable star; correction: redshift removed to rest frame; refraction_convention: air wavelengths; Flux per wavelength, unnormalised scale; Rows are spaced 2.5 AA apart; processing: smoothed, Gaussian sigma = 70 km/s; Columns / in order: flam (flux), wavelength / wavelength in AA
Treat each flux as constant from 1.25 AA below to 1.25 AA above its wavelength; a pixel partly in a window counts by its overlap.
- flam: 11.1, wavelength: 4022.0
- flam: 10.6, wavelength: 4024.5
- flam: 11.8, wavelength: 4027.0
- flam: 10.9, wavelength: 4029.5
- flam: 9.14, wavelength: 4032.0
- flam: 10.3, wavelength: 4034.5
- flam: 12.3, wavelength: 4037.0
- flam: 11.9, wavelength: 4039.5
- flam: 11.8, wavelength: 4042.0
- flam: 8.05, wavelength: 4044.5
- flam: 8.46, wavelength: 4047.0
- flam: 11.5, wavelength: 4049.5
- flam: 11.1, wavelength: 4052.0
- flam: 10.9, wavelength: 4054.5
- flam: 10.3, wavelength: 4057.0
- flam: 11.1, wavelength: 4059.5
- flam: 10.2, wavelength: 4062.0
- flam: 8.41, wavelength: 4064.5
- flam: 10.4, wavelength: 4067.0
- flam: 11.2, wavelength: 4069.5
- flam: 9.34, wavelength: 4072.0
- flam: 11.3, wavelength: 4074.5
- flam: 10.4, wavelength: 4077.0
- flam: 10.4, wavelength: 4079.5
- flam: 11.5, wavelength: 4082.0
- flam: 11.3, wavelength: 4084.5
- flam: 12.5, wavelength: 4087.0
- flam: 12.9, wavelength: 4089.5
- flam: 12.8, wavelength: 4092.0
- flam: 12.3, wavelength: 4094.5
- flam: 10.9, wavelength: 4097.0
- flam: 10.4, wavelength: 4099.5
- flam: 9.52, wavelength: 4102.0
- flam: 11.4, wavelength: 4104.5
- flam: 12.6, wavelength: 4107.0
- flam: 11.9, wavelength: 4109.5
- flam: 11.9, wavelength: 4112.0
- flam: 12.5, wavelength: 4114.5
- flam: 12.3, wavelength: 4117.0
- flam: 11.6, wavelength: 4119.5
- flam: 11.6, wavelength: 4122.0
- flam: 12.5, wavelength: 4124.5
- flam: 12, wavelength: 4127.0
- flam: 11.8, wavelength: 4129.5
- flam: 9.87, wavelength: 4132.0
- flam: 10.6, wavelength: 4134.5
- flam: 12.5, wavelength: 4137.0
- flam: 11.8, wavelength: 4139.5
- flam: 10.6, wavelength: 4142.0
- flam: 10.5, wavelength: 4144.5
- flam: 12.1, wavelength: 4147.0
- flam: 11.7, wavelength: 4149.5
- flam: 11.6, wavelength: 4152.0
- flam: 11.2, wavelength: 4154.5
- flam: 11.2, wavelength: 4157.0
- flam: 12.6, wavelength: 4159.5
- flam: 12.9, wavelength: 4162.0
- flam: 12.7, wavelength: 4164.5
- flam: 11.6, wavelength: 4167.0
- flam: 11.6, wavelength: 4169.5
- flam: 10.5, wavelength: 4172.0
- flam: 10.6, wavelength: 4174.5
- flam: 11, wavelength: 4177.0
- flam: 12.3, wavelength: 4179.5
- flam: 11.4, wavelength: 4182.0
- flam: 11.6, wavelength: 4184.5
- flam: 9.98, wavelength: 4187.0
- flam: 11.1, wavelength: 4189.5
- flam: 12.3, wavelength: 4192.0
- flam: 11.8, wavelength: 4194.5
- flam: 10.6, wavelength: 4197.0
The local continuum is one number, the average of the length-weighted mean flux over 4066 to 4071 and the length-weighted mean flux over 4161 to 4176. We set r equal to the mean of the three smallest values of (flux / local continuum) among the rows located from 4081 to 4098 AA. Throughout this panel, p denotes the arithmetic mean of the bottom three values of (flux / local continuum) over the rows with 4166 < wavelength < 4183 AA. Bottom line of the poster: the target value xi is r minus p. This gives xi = 0.05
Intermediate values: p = 0.96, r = 1.00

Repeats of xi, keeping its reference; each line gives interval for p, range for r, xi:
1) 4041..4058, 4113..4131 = 0.24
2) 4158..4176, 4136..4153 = 0.00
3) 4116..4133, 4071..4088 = -0.09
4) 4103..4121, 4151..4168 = -0.03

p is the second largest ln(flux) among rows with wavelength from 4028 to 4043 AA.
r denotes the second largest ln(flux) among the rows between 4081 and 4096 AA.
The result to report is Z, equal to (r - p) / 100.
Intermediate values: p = 2.48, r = 2.549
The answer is 0.0007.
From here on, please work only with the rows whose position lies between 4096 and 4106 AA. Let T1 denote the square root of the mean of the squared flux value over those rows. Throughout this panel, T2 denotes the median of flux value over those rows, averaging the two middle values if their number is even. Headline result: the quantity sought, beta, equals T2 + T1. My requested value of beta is 21.2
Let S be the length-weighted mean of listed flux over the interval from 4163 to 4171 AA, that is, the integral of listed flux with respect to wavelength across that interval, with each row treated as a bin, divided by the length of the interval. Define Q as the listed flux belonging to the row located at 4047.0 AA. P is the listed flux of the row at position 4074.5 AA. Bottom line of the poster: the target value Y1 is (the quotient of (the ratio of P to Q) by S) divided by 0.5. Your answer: 0.22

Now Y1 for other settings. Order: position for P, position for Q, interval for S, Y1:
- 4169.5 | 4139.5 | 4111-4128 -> 0.16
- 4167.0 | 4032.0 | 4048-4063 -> 0.23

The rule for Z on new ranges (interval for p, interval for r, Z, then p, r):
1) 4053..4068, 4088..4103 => 0.0016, 2.39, 2.549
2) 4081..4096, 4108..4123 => -0.0004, 2.55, 2.510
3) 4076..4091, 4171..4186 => -0.0007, 2.53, 2.451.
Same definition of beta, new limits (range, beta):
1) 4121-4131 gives 23.9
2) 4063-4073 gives 19.8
